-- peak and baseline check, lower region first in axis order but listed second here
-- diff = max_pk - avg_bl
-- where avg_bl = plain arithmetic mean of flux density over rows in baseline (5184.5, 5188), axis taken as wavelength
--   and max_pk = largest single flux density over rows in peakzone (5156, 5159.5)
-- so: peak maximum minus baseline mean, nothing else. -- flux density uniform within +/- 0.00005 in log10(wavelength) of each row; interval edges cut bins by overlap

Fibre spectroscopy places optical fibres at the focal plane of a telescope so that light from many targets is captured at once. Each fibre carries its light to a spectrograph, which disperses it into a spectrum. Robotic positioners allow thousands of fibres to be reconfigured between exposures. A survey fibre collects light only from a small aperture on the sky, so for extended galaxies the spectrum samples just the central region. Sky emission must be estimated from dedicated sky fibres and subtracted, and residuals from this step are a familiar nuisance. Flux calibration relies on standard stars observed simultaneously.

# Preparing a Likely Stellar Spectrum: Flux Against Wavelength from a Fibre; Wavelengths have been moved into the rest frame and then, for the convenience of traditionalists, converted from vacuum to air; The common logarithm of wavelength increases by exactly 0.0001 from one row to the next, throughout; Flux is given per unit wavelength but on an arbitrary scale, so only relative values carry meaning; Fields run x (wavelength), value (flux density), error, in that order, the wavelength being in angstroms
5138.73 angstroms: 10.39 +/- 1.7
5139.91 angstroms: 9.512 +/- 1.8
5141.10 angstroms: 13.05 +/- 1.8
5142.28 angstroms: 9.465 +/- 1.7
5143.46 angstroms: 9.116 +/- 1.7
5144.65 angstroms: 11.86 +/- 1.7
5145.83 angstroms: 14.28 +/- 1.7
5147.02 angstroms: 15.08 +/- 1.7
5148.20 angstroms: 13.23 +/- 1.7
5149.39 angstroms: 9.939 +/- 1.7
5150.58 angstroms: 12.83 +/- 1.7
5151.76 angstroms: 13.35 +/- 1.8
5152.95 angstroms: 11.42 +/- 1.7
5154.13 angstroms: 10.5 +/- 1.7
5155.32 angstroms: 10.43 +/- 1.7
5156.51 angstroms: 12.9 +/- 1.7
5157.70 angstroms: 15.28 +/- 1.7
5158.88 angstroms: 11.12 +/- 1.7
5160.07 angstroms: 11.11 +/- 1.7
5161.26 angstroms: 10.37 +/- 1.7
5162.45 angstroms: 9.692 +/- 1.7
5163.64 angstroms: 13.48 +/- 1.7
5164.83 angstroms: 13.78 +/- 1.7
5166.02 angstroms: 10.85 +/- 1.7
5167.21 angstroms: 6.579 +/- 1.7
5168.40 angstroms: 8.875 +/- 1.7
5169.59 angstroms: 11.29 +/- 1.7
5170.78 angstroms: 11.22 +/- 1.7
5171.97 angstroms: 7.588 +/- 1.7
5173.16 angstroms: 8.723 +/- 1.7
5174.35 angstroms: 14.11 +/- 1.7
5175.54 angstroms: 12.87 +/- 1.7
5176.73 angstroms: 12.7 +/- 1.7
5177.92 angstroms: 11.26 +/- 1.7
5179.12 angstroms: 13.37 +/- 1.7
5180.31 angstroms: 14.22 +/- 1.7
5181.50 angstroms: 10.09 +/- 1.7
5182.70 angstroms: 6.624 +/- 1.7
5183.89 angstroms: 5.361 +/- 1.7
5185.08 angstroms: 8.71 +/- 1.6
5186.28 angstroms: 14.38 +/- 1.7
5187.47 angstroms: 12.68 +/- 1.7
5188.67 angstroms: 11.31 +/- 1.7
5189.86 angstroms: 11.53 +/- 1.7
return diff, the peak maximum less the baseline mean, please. 3.4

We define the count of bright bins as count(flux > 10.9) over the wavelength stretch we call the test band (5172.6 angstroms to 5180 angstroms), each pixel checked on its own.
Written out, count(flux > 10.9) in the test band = 5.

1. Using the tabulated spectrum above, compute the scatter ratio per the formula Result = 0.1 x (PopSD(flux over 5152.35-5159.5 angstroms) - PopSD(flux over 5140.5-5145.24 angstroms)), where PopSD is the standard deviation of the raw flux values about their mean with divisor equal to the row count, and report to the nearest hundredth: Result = 0.01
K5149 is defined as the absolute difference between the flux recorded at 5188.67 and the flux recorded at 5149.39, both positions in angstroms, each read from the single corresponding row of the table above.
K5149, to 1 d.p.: 1.4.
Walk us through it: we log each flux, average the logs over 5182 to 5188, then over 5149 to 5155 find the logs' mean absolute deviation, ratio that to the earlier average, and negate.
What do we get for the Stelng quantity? -0.0462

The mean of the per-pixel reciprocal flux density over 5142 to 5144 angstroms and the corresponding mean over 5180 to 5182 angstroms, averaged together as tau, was 0.10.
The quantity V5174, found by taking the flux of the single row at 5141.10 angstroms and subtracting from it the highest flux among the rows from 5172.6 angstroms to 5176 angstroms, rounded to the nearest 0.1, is -1.1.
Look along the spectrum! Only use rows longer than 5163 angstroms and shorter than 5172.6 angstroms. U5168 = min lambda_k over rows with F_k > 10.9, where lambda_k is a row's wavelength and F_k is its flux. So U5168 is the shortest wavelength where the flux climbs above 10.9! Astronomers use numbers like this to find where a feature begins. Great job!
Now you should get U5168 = 5163.64 angstroms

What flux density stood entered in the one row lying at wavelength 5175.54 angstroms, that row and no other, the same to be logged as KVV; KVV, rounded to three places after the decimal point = 12.870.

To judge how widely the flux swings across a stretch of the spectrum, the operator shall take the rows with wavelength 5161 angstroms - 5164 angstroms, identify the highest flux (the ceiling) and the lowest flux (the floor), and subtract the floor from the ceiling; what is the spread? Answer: 4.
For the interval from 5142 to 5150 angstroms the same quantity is 6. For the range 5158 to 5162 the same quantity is 1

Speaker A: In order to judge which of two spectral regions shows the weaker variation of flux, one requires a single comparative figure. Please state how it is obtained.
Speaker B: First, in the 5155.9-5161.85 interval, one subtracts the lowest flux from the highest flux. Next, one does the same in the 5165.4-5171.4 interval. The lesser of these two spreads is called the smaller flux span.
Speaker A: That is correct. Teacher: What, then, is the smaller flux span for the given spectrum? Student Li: 4.7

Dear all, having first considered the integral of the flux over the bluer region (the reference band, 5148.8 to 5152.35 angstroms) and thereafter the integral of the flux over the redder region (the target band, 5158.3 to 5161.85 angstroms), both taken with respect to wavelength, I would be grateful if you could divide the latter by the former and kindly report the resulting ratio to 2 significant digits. 0.90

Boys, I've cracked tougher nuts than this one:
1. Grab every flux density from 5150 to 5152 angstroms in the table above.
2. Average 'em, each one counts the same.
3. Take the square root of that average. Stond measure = 3.62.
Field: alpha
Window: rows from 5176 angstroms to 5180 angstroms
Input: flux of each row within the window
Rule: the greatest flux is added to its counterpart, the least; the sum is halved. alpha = 12.3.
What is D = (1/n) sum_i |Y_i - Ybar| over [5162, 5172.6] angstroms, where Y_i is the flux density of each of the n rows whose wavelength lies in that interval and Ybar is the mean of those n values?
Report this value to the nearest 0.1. 1.9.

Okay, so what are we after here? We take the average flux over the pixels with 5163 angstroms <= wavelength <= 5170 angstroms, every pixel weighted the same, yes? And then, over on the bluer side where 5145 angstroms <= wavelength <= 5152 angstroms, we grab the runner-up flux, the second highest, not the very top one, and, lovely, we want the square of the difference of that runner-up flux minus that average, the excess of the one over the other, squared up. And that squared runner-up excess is 12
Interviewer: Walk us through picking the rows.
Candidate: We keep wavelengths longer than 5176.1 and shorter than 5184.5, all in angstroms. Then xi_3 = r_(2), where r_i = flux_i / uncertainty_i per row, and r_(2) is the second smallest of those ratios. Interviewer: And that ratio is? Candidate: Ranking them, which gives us 3.9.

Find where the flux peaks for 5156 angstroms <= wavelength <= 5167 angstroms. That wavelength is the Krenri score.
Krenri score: 5157.70 angstroms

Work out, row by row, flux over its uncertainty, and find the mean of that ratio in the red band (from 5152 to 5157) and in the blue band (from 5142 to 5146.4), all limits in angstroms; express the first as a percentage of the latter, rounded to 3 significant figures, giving 101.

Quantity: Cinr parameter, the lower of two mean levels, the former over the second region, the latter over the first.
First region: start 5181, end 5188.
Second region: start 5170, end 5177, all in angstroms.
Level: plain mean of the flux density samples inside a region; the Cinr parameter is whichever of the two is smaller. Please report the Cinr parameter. 9.6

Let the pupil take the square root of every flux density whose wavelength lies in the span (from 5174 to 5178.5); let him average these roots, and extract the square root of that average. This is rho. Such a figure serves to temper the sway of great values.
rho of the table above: 1.89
